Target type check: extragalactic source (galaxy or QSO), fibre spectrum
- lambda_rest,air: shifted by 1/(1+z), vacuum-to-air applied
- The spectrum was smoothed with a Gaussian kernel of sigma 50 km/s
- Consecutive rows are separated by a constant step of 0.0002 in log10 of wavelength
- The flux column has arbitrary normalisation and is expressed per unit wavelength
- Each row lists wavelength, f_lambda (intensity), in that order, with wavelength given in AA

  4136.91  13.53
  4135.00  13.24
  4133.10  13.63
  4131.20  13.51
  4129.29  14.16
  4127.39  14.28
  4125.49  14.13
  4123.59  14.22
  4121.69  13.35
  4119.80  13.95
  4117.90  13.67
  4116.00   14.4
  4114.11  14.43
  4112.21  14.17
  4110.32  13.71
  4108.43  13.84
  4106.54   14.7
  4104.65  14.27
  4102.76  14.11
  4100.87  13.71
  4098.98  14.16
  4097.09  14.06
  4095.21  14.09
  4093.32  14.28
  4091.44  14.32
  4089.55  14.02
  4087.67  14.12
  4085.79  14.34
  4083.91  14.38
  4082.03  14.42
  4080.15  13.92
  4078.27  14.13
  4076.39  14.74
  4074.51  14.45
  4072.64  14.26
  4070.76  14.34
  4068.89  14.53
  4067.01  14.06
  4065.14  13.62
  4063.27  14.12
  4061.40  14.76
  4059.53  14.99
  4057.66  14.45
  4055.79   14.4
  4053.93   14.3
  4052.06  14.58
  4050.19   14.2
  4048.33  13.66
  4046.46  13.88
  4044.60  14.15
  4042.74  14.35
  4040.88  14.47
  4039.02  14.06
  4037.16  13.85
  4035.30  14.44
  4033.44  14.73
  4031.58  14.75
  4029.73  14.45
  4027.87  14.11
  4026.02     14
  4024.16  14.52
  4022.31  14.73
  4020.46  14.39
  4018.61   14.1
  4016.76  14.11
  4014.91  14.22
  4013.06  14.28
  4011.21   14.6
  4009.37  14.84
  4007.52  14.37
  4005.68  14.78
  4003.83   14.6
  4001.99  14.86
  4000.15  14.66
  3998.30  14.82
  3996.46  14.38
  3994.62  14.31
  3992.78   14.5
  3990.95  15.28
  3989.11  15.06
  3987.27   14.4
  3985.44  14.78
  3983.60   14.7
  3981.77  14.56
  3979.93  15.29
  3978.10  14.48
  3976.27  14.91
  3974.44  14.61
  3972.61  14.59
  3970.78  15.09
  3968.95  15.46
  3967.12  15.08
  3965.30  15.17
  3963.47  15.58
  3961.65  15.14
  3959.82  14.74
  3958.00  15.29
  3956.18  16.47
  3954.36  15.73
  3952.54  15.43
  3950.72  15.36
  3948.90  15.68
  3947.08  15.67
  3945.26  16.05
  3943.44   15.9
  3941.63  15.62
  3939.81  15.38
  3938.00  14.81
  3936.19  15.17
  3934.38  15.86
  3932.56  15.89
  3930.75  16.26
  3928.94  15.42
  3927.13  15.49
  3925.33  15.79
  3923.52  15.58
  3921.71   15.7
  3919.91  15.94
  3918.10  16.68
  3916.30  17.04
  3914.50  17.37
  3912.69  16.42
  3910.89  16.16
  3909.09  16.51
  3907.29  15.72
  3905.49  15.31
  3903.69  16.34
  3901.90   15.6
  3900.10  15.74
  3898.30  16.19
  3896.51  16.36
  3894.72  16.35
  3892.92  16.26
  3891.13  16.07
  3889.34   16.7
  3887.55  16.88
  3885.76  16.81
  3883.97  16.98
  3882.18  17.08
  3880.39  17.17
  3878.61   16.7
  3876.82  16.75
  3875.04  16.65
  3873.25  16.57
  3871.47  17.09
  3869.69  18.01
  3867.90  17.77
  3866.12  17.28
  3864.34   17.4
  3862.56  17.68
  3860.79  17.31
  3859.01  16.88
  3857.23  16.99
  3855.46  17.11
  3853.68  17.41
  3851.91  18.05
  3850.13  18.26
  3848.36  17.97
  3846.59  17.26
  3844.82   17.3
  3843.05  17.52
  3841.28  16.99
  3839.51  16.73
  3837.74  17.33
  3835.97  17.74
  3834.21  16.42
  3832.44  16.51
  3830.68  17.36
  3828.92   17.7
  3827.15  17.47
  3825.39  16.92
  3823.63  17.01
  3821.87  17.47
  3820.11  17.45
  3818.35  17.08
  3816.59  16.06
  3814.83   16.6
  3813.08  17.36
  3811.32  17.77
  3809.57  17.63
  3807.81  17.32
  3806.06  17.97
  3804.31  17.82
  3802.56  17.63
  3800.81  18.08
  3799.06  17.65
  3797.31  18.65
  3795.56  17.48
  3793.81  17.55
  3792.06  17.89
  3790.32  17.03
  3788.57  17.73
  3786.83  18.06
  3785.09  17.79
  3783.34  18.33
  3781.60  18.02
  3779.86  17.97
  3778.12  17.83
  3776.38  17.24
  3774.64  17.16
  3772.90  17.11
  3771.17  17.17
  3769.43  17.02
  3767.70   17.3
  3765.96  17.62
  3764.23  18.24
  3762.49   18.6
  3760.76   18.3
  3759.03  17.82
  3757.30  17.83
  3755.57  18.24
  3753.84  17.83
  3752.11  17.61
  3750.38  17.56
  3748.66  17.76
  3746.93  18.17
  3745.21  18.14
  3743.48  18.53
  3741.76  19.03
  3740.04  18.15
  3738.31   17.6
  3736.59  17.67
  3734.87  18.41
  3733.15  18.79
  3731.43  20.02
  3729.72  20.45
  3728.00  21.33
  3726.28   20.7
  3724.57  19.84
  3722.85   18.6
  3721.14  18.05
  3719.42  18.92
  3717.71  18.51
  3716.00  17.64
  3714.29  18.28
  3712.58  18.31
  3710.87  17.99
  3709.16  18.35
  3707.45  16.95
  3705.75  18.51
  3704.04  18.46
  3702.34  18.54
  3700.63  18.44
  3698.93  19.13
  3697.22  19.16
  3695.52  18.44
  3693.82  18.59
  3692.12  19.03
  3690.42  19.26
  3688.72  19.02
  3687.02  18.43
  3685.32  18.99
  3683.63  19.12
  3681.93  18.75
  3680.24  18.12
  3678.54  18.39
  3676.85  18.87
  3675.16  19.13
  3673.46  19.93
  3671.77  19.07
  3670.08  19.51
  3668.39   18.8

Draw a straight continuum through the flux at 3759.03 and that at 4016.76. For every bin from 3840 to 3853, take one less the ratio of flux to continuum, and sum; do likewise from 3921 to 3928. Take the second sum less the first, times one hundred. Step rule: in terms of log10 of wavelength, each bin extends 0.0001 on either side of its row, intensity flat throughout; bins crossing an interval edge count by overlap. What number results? 40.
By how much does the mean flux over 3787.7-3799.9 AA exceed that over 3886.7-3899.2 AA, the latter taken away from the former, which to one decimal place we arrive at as 1.3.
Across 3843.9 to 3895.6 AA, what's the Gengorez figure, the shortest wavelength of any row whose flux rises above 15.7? 3844.82 AA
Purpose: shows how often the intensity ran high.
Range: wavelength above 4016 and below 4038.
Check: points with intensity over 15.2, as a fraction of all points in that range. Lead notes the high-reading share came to 0.0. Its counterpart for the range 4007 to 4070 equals 0.0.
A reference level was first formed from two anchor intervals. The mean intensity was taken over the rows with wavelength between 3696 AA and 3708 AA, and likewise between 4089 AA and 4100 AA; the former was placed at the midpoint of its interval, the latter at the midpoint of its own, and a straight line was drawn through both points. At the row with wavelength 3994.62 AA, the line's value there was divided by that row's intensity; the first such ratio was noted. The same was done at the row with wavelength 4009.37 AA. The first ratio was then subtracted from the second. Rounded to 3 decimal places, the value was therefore -0.049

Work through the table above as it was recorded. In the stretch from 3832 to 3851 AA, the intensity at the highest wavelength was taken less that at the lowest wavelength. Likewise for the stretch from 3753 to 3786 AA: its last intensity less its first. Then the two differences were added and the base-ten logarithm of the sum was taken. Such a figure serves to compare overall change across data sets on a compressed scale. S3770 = 0.2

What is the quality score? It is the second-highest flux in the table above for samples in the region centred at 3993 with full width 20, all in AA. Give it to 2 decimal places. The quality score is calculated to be 15.06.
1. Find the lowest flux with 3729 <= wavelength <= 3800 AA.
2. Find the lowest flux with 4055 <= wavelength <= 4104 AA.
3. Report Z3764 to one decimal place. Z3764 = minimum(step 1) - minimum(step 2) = 3.4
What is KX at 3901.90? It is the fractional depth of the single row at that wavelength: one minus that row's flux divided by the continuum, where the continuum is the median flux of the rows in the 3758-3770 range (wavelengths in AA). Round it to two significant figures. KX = 0.12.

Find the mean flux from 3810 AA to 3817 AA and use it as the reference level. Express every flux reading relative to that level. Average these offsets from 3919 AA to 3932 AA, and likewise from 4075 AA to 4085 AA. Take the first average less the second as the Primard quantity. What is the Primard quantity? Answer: 1.4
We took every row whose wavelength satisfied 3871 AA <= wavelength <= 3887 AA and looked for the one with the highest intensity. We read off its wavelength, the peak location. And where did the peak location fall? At 3880.39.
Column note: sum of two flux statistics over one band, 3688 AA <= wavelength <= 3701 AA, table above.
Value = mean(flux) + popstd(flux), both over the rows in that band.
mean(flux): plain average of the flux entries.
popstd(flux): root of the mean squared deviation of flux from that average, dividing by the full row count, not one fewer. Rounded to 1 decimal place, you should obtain 19.2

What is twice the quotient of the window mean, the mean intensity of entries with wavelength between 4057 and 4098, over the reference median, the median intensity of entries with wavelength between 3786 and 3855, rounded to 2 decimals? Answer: 1.64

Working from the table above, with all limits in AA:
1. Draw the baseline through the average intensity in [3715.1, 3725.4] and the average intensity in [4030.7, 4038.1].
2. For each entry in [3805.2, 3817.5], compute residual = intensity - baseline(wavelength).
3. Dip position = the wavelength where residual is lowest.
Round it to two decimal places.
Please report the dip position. 3816.59 AA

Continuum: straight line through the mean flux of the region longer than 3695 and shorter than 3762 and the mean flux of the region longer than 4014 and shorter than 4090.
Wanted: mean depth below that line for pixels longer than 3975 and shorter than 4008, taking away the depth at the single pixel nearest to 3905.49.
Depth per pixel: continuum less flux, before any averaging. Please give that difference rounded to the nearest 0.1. -0.5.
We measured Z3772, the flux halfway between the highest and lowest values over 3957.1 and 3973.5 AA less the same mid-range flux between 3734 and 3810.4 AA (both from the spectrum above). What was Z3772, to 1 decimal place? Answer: -2.9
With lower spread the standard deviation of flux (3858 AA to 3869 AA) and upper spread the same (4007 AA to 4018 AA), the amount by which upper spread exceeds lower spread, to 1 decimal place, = 0.0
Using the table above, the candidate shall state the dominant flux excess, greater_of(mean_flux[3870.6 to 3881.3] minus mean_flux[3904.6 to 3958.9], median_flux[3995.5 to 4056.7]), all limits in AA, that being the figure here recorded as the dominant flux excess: 14.4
